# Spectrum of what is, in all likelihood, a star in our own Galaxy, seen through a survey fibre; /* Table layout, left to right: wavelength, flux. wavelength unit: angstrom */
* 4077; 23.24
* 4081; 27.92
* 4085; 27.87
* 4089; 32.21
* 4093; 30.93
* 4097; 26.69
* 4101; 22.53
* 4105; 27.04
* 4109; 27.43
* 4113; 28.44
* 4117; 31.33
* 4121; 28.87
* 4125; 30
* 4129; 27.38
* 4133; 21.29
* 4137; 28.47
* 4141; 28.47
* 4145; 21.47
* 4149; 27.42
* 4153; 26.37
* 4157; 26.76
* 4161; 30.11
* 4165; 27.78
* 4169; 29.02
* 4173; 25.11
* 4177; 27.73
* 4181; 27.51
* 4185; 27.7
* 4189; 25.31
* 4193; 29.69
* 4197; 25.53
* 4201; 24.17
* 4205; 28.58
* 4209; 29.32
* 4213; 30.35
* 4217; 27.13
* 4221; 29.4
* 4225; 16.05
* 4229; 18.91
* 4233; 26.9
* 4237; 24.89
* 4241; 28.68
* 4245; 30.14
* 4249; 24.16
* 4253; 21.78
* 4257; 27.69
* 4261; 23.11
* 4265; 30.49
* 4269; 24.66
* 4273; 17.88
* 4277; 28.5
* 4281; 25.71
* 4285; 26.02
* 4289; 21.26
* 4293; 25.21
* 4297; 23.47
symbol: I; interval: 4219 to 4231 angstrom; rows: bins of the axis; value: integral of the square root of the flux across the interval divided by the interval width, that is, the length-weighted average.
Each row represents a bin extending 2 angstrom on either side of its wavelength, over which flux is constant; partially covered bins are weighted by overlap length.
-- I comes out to 4.59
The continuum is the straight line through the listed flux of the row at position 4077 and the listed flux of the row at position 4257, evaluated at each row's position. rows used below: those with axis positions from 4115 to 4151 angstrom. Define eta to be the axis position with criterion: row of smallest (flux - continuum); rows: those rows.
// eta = 4145 angstrom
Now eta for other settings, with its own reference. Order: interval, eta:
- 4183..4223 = 4201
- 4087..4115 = 4101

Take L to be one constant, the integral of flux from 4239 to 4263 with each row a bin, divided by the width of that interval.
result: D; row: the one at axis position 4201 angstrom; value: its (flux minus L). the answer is -1.8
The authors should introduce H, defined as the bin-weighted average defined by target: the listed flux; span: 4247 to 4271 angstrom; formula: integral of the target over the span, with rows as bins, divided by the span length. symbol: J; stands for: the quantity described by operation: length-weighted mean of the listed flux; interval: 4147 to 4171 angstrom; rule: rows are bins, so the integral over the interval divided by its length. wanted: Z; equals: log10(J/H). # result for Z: 0.04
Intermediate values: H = 25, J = 27.9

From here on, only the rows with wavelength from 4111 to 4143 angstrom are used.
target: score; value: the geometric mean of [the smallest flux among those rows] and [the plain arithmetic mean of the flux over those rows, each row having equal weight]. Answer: 24.4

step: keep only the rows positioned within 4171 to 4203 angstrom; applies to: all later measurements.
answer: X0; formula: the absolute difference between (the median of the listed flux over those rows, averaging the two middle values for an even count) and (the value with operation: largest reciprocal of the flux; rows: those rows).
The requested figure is 26.5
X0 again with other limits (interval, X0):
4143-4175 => 27.0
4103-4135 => 27.9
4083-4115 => 27.6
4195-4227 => 27.8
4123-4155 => 27.4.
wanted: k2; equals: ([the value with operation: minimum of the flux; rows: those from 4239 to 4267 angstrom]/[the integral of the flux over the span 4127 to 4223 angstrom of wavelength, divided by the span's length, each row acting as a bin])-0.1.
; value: 0.70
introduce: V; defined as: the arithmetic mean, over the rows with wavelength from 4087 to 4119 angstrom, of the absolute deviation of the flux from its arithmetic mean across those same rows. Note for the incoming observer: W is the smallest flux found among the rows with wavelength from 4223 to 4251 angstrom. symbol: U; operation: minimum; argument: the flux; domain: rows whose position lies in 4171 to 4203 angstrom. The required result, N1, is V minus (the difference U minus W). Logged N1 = -6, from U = 24.17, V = 2.4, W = 16.05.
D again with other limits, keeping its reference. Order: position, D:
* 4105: 1.1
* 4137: 2.5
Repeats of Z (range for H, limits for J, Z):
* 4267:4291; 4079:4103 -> 0.07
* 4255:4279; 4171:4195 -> 0.03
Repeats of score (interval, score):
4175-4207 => 25.6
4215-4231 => 19.2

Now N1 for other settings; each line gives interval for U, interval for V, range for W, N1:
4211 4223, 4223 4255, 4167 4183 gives 2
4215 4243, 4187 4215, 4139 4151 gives 8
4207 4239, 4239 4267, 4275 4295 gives 8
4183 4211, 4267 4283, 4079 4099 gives 6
